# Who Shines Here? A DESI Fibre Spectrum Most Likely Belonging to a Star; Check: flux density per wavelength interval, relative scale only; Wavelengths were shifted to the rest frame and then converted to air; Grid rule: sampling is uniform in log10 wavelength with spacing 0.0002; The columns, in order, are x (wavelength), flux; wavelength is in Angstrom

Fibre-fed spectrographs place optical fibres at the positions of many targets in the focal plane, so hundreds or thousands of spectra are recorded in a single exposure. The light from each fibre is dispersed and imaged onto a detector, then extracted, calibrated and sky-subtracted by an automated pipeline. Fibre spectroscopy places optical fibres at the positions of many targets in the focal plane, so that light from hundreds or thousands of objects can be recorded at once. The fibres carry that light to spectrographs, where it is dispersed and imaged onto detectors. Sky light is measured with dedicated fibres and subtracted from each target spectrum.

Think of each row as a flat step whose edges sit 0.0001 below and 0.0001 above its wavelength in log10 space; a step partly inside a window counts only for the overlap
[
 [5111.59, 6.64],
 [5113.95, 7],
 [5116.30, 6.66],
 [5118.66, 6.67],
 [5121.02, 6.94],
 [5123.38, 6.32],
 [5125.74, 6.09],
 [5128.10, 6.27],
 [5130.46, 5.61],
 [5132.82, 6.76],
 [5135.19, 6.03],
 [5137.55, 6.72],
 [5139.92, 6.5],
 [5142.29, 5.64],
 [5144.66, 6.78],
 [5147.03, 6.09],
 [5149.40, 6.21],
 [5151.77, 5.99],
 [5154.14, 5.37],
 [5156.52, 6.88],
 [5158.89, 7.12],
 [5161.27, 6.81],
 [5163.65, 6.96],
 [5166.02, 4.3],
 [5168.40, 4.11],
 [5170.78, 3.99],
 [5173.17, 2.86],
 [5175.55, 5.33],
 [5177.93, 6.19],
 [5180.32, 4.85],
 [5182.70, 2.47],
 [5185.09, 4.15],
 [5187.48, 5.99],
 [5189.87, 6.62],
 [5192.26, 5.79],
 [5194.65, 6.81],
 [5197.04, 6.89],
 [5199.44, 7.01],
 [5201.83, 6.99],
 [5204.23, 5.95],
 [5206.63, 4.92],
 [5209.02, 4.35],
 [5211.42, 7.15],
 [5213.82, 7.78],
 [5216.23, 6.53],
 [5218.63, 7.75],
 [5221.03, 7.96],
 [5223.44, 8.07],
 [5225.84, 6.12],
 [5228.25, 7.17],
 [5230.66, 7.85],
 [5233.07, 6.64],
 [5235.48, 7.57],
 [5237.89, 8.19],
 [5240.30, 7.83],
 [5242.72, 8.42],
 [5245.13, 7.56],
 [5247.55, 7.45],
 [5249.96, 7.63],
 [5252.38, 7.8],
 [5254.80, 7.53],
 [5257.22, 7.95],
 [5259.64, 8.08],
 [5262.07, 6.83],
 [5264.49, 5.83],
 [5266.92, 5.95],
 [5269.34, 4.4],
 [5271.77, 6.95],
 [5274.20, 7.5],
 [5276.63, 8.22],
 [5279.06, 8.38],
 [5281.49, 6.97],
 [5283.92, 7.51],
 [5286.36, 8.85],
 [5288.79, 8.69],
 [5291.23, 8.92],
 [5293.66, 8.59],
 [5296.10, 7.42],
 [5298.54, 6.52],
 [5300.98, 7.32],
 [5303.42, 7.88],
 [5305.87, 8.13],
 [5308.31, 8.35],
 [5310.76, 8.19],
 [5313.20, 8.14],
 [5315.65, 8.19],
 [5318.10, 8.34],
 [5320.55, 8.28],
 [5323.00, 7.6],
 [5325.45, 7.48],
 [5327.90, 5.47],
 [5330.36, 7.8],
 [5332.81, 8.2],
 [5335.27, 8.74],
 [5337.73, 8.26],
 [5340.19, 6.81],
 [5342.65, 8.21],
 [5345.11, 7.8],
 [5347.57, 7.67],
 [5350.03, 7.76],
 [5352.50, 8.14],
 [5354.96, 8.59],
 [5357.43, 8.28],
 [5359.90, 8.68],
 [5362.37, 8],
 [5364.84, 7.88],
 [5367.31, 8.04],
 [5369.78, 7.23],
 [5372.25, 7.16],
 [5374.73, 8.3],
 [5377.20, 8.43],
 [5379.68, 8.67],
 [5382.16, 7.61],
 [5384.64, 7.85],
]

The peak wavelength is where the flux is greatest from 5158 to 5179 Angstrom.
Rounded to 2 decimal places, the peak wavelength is 5158.89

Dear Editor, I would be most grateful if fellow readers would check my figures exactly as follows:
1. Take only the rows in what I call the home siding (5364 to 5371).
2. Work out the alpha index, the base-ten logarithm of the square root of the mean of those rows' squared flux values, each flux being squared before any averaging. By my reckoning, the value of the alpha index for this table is 0.888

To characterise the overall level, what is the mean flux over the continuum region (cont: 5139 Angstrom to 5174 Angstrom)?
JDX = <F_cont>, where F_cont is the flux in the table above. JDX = 5.7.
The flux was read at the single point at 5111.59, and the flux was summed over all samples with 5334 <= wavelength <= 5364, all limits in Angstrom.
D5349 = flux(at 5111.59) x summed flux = 644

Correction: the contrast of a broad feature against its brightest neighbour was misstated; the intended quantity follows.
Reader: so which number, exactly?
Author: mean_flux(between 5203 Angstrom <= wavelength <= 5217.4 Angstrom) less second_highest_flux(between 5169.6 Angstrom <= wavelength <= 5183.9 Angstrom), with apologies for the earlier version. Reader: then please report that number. 0.8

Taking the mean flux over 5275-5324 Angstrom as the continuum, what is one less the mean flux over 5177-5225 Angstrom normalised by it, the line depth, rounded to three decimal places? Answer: 0.226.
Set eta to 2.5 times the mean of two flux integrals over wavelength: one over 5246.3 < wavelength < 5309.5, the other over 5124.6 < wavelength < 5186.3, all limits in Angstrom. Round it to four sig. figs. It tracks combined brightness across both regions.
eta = 1028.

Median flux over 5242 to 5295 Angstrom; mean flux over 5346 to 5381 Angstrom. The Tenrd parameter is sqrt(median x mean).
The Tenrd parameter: 7.8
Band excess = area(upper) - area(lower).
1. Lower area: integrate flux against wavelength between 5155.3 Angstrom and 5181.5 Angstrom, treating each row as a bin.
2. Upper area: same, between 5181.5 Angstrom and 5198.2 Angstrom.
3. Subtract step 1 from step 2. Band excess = -49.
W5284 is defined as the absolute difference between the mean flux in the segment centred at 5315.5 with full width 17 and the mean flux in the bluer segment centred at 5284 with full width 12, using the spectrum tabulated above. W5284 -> 0.1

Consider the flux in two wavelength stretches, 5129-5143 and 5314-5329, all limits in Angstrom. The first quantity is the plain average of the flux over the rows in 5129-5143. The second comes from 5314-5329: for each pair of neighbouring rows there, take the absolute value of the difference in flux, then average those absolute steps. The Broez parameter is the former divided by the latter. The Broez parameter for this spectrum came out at 10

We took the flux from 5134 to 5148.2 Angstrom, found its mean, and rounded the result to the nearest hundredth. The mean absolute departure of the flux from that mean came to 0.37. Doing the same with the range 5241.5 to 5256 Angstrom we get 0.25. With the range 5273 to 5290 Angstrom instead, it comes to 0.59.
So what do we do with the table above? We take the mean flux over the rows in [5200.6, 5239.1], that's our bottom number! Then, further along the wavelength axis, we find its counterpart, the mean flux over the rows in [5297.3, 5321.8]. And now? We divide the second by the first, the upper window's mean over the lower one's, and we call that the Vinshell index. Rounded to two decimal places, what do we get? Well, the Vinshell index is 1.14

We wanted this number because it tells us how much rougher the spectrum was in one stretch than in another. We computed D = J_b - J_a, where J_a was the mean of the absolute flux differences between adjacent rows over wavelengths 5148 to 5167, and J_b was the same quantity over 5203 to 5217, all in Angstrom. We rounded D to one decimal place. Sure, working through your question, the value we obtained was 0.4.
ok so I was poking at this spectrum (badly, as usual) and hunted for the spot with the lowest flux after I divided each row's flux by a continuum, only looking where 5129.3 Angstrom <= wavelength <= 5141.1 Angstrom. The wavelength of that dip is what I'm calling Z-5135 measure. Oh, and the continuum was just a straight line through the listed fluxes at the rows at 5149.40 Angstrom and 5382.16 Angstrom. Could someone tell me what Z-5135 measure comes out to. 5130.46 Angstrom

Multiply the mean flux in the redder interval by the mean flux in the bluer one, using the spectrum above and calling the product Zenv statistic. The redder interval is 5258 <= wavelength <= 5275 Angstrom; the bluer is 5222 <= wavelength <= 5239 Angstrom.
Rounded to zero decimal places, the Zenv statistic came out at 48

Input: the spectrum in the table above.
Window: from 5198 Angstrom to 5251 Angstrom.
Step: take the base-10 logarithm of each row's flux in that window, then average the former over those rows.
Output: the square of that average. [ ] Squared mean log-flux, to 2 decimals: 0.72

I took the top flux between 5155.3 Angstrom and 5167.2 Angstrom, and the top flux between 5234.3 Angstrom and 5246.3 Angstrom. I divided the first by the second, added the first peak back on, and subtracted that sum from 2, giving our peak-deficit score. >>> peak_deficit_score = -6.0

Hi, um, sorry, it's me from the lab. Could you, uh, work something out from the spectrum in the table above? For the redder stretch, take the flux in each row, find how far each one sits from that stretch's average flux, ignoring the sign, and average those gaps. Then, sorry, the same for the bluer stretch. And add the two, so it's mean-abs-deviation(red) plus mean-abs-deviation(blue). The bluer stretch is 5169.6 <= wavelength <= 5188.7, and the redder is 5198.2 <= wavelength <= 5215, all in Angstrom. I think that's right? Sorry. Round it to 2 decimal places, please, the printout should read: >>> 2.17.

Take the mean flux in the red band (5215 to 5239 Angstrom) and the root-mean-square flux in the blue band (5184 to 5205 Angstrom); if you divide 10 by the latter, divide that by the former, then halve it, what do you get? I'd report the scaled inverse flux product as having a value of 0.107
